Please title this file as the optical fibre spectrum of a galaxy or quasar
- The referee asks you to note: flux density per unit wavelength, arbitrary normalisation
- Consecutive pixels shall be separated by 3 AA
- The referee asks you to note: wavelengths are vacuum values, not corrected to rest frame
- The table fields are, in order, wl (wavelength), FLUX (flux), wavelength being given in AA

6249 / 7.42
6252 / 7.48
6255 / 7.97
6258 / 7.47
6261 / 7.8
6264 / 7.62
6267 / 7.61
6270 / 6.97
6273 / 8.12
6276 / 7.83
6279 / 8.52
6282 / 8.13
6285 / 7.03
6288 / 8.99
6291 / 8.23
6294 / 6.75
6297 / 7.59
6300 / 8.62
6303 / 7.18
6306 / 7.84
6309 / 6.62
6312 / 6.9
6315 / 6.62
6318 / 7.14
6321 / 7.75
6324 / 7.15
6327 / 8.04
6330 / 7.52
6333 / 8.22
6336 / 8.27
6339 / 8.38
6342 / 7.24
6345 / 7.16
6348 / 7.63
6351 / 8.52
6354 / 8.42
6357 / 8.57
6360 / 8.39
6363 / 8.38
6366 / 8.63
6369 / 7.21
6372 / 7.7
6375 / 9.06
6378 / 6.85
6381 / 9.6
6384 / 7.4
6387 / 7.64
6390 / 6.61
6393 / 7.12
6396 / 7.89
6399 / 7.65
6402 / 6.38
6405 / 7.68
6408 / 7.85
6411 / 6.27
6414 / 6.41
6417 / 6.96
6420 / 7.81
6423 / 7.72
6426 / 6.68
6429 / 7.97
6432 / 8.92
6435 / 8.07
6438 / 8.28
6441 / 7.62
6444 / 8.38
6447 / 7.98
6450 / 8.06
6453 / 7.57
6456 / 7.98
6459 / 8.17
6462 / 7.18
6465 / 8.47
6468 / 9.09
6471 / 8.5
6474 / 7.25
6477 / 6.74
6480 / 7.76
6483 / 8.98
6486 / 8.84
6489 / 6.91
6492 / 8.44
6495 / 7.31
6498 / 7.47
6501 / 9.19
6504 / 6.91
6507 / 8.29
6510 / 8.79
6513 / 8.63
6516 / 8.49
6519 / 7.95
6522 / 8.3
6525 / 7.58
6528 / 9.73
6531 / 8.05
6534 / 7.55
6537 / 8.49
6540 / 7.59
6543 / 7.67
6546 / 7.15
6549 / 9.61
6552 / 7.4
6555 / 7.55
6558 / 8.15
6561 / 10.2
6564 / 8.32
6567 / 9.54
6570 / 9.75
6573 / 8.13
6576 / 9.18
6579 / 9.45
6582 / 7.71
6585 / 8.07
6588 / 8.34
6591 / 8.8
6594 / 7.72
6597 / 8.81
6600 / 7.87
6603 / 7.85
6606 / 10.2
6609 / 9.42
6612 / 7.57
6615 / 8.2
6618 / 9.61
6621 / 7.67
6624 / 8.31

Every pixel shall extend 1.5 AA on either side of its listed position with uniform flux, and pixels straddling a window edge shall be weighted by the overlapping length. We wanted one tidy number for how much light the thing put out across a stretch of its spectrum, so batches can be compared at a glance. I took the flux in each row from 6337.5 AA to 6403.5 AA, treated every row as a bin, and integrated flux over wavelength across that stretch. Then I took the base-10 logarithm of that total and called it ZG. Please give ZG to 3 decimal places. 2.714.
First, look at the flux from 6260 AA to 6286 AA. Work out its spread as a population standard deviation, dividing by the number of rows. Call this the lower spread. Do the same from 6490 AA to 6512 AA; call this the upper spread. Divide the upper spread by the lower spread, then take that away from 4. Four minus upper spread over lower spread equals 2.37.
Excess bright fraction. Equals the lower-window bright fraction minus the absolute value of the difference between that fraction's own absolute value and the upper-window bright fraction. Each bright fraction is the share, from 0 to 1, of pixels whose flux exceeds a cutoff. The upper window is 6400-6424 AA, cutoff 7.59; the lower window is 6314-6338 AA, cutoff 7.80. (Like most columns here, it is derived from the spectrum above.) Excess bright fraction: 0.25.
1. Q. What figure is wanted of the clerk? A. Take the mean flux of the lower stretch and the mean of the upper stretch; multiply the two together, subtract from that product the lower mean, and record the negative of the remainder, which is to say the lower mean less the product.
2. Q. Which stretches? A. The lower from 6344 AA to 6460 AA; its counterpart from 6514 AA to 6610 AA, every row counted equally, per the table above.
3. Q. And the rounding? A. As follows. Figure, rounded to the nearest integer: -58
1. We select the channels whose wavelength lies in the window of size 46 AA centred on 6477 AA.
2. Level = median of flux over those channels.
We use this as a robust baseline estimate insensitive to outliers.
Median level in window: 7.98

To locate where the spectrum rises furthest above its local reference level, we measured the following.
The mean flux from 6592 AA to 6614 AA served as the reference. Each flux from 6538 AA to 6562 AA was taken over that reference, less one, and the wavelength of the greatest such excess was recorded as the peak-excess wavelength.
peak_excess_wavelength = 6561 AA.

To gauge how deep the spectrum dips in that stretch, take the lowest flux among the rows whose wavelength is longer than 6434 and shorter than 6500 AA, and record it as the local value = 6.74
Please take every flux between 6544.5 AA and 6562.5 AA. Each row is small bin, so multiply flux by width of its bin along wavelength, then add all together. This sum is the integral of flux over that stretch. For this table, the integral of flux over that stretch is 150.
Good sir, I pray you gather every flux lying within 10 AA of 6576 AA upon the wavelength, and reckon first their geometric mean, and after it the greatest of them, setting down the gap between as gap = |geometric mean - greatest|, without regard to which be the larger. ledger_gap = 0.95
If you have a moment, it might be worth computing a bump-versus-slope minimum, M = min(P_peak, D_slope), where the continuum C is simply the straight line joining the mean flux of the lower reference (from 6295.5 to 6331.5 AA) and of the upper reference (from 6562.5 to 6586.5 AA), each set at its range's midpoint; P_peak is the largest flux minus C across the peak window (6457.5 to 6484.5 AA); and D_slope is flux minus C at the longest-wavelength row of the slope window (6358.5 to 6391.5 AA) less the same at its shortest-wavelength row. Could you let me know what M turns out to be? -1.9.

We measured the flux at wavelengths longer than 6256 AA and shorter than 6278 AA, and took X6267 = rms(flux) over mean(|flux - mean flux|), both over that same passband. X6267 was 31.2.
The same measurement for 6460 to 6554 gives 11.7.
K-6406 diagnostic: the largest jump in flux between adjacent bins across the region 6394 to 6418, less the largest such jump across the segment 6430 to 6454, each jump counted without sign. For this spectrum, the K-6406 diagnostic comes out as 0.7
